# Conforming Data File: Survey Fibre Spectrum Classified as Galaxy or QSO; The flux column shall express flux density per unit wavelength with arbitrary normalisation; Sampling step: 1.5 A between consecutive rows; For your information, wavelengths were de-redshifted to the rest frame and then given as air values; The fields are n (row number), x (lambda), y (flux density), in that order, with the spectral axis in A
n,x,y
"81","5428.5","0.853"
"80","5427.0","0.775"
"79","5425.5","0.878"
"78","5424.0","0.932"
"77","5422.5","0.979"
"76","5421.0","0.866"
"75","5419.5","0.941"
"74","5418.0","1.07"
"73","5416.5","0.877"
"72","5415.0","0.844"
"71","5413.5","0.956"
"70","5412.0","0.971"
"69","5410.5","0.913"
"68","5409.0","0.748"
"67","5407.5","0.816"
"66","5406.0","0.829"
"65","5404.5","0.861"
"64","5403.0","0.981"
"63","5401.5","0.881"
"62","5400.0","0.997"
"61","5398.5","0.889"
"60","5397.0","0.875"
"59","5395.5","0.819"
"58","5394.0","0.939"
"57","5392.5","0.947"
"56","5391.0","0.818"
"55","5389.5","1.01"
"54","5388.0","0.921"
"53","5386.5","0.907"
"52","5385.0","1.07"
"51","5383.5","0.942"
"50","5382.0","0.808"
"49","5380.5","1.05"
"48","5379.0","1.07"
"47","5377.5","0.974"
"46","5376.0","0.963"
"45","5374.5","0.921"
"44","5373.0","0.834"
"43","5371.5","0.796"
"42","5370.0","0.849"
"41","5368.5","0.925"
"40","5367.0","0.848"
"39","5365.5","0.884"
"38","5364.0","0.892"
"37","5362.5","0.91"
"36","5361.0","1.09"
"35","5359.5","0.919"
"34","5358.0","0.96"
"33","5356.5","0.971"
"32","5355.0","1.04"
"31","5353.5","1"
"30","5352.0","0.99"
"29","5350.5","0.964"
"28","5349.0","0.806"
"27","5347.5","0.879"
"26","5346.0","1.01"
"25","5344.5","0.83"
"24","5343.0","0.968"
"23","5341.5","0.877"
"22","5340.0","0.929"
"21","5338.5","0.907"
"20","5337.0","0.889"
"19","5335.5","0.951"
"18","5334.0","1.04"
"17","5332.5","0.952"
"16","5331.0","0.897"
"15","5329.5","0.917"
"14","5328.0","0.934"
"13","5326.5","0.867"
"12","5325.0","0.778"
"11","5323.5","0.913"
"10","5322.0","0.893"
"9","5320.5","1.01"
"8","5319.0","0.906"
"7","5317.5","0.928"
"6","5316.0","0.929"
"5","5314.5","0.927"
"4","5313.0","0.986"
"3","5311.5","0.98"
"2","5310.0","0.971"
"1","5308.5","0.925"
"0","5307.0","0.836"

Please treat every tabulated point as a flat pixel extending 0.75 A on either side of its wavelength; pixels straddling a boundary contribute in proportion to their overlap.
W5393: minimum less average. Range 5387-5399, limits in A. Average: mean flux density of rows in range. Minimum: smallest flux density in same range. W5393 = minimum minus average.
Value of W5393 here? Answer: -0.08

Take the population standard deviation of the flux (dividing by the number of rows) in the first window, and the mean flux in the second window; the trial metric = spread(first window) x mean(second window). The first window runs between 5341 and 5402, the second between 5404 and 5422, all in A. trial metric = 0.069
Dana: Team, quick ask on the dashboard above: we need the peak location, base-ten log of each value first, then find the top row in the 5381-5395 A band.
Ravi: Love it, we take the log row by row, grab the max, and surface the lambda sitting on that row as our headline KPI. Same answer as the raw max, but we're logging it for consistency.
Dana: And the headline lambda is 5385.0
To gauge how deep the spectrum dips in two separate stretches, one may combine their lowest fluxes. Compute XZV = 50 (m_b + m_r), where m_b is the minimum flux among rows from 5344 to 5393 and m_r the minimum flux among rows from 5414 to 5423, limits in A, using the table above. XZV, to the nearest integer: 82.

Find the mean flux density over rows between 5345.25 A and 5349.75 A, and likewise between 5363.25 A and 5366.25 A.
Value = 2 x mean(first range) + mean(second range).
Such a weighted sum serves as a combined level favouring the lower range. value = 2.68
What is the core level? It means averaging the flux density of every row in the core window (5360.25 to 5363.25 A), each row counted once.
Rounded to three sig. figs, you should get 1.00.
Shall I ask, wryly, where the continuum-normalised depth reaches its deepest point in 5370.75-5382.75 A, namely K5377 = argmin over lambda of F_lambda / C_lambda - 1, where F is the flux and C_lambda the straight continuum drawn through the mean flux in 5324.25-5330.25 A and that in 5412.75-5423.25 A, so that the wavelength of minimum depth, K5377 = 5371.5 A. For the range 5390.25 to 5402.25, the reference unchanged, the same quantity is 5395.5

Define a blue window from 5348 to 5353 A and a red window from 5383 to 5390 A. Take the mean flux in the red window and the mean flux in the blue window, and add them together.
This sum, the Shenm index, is 1.89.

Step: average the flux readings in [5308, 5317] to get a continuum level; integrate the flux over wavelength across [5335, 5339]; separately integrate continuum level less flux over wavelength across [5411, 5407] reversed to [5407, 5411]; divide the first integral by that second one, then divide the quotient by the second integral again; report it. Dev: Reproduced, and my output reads 13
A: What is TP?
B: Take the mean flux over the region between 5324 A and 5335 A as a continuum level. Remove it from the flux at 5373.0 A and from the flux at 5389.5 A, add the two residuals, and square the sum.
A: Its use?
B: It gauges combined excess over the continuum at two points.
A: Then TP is 0.000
